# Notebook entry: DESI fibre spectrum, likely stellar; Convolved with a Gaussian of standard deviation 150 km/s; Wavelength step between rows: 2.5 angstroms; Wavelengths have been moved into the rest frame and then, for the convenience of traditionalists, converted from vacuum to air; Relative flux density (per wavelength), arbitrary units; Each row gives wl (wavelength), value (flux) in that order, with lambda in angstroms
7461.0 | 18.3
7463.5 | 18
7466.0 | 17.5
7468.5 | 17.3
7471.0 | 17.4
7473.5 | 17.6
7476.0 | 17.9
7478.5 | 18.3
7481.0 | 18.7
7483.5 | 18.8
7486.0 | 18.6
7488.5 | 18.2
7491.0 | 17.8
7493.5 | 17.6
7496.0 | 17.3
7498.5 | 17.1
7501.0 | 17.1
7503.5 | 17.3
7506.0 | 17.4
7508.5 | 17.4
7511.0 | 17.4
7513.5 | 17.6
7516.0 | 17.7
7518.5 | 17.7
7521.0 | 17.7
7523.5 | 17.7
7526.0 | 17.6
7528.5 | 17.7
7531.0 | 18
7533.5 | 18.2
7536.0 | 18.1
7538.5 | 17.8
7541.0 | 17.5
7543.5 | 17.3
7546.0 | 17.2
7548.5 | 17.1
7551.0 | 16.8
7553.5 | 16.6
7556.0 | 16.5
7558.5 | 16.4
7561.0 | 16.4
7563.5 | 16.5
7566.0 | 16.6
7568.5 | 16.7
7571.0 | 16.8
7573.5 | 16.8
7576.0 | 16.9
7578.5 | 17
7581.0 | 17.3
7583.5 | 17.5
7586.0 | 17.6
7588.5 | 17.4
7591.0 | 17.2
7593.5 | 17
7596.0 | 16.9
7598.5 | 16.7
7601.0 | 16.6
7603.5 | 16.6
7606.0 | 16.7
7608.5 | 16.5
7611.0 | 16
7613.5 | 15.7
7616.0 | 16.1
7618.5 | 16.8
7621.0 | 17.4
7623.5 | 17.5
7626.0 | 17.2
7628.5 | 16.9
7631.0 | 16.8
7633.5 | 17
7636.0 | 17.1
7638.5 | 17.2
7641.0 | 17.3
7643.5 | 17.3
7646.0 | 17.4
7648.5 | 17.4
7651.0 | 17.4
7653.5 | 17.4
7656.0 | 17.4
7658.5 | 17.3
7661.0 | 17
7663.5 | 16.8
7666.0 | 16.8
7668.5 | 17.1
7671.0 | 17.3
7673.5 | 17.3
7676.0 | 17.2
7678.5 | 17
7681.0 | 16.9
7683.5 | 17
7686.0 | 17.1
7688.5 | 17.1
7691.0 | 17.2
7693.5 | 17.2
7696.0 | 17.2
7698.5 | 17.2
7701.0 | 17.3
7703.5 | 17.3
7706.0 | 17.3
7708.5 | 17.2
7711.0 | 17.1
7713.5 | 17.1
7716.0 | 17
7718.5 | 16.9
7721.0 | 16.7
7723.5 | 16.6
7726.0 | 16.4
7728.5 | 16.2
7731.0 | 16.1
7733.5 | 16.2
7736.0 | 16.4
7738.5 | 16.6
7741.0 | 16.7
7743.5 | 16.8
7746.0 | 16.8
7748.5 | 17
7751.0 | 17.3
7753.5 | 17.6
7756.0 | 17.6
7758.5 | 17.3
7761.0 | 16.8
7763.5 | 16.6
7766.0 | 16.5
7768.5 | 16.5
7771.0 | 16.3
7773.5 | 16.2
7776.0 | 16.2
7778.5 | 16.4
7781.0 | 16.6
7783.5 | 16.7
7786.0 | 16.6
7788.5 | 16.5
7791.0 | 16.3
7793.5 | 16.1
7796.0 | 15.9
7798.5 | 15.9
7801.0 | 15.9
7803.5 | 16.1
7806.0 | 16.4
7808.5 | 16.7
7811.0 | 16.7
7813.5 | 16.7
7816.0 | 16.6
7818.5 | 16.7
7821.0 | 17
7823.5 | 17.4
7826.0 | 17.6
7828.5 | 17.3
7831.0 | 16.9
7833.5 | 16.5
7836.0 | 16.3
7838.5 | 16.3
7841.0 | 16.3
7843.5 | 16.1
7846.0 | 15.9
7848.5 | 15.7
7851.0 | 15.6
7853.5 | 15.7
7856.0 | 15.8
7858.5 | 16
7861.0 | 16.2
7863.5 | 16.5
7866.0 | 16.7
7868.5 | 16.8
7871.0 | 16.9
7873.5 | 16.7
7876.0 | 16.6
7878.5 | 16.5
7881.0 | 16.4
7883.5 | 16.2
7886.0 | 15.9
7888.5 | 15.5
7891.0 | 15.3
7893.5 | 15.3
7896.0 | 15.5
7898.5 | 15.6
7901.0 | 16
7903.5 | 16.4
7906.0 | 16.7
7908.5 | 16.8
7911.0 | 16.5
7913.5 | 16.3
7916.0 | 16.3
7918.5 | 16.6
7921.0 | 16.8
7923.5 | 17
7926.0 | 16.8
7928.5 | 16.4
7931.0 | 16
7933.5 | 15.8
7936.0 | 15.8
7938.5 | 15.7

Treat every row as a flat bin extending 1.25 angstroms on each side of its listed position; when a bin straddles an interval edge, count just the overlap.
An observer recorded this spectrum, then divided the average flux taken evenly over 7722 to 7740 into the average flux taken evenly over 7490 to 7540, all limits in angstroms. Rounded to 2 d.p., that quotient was 1.08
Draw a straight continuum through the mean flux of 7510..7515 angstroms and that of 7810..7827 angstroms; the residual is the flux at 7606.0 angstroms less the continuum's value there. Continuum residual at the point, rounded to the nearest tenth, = -0.6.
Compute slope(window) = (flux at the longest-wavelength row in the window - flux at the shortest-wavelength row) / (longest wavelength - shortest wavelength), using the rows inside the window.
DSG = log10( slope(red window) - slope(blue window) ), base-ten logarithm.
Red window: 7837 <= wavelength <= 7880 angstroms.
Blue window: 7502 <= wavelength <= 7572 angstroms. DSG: -1.9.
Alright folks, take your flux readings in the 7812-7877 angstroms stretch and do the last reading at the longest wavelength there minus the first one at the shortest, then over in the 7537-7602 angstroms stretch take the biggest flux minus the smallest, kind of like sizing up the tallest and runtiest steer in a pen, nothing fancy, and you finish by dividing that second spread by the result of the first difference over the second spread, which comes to -20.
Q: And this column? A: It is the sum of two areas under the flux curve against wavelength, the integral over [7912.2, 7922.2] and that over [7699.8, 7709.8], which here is 338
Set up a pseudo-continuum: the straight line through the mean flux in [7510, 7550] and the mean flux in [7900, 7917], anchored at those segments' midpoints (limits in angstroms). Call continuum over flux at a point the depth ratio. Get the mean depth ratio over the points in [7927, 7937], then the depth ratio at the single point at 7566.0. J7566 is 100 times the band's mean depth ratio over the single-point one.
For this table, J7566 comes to 97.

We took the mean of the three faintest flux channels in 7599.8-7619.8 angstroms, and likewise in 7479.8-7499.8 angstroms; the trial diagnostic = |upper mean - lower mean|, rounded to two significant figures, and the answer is 1.4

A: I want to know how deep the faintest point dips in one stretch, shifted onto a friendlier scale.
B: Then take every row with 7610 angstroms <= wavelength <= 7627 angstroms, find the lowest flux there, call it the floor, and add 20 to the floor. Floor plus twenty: 35.7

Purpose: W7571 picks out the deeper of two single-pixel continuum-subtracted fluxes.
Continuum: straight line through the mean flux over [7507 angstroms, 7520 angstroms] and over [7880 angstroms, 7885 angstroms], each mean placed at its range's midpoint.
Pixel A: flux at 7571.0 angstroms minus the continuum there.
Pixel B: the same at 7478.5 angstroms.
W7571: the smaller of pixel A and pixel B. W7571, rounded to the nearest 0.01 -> -0.56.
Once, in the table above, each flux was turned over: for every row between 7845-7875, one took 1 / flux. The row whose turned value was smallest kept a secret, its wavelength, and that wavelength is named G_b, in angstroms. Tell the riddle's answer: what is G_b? 7871.0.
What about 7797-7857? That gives 7826.0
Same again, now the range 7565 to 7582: 7581.0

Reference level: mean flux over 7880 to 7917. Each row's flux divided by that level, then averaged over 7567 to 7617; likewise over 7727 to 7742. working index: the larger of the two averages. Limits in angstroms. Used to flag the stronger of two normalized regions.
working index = 1.05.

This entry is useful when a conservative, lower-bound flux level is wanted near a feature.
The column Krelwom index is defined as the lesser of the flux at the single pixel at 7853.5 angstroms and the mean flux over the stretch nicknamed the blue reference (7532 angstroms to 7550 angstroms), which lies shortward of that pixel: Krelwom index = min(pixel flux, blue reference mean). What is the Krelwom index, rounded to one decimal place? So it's 15.7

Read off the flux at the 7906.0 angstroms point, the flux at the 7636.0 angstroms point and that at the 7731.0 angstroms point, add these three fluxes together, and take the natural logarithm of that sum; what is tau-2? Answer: 3.91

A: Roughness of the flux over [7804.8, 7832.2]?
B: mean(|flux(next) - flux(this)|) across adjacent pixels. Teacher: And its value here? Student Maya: 0.21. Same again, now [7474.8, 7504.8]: 0.25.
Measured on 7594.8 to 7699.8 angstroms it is 0.15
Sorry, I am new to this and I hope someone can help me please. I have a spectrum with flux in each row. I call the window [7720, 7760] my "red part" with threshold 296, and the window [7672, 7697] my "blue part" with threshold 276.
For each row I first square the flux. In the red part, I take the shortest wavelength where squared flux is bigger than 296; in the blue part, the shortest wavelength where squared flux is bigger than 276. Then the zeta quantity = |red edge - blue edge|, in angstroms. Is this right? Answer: 77.5 angstroms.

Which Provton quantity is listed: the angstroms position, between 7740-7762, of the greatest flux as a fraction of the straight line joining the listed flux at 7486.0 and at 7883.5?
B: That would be 7756.0 angstroms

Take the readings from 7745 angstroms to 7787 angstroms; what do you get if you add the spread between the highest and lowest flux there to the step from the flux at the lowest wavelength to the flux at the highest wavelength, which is 1.2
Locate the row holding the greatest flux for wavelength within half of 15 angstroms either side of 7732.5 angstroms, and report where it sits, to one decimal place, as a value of 7738.5 angstroms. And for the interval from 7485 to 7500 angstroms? 7486.0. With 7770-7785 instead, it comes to 7783.5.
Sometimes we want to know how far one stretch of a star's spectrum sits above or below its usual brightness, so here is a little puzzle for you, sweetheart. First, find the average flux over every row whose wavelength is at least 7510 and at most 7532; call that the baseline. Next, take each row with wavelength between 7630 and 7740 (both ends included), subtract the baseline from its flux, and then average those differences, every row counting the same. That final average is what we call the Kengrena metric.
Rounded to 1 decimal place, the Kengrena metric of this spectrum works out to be -0.7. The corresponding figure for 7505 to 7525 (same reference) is -0.1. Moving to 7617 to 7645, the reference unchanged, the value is -0.5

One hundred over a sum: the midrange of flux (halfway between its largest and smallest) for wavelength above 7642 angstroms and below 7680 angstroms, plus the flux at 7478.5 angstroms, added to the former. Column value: 2.825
